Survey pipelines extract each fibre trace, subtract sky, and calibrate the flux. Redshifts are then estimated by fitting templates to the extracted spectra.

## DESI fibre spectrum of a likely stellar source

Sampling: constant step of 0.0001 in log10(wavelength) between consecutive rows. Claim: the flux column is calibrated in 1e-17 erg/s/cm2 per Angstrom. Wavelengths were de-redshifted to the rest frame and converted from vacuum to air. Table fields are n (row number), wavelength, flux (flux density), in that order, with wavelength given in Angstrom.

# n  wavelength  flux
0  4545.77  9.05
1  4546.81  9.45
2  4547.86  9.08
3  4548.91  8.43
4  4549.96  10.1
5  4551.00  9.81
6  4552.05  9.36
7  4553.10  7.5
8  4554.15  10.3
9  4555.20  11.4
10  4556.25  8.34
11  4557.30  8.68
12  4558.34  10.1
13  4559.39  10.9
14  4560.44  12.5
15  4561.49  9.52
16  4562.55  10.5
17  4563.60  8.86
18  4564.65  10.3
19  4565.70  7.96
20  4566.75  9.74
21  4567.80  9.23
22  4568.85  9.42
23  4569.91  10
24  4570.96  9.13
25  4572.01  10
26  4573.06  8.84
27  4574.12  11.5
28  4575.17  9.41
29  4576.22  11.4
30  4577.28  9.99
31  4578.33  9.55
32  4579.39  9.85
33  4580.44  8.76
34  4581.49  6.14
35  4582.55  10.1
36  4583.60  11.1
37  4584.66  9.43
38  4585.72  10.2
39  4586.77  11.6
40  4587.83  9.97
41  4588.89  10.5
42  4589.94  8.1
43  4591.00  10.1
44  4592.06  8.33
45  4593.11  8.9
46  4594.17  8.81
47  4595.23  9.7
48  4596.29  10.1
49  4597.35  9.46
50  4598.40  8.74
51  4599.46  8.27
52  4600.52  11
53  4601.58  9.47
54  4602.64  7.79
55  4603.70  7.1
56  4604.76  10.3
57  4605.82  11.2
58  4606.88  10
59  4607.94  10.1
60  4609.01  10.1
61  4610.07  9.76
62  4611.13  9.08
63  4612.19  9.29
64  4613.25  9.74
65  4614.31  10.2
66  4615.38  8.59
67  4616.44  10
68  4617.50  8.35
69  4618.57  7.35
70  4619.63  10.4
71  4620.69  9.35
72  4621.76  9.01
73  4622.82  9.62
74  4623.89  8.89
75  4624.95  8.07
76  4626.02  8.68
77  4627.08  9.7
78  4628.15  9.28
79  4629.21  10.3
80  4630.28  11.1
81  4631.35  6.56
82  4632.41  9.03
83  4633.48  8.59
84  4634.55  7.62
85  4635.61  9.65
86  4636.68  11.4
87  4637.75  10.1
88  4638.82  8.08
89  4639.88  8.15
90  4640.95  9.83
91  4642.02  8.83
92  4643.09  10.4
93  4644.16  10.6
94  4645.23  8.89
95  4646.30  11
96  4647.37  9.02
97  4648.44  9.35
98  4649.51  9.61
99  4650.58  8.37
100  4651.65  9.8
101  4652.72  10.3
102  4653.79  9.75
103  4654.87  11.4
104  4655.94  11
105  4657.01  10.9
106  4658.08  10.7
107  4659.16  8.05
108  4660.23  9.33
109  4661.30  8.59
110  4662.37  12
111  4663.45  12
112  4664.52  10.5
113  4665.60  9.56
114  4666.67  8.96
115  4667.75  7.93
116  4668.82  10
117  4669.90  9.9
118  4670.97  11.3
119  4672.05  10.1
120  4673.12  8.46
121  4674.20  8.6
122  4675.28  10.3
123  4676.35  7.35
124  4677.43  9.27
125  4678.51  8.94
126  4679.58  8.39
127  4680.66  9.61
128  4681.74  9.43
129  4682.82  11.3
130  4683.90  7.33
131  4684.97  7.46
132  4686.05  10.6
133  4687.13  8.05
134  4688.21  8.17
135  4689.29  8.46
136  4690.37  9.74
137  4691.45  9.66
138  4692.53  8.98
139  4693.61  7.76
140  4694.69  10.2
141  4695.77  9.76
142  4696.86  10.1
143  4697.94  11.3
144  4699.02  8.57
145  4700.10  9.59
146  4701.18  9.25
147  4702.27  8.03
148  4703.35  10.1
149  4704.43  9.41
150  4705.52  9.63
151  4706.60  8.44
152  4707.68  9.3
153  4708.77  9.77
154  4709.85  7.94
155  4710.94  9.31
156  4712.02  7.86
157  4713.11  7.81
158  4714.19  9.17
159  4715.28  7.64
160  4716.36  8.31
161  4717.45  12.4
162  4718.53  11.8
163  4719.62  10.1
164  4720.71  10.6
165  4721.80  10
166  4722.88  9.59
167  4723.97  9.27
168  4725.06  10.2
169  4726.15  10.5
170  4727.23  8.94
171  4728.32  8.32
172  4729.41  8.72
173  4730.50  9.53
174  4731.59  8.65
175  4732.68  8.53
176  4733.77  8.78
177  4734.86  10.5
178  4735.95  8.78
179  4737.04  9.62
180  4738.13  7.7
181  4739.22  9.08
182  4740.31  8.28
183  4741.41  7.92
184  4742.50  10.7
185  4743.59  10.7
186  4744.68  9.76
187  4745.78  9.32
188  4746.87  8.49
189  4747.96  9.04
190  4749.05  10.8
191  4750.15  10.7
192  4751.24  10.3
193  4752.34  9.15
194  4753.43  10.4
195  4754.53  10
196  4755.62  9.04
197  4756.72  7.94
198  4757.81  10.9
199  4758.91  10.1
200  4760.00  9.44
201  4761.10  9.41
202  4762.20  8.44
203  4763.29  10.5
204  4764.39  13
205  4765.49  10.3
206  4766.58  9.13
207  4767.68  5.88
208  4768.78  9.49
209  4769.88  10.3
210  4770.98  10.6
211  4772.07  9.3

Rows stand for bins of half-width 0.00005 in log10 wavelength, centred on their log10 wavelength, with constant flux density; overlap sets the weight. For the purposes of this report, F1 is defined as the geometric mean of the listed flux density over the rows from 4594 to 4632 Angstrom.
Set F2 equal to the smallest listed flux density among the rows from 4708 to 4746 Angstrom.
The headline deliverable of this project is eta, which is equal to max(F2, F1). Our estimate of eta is 9.25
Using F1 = 9.25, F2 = 7.64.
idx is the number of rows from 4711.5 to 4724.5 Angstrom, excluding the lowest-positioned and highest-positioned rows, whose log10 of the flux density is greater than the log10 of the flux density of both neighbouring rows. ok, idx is 3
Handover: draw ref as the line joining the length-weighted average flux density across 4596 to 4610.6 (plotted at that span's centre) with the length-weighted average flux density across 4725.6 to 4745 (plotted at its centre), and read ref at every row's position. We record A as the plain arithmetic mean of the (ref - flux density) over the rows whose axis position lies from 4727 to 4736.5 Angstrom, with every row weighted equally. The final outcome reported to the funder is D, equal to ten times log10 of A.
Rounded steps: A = 0.20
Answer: -7.0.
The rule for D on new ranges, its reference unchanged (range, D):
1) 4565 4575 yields -11.4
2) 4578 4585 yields -5.2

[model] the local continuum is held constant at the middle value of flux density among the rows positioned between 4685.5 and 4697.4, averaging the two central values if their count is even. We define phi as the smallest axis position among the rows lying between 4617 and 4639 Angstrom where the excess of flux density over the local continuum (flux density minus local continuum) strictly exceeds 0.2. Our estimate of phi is 4619.63 Angstrom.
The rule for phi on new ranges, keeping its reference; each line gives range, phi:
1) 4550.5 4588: 4554.15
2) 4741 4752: 4742.50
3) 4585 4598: 4585.72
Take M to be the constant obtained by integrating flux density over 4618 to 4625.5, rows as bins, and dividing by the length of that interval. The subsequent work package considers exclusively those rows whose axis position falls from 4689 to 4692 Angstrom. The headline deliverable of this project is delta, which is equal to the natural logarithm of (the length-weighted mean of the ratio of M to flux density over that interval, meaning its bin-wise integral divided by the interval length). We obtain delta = -0.04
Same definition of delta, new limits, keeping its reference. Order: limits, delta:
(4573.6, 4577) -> -0.17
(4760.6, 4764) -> -0.06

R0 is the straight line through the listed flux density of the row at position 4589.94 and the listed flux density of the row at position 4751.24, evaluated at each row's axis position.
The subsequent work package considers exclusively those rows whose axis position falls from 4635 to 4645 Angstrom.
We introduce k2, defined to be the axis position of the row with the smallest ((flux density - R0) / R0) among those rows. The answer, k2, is 4638.82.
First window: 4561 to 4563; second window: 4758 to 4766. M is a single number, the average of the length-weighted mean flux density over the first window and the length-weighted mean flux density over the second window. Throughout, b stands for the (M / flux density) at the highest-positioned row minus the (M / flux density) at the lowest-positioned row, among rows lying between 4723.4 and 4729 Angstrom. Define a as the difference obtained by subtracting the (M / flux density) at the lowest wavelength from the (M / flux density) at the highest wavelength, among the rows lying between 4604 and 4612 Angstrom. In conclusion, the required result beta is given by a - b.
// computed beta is 0.0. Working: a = 0.13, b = 0.12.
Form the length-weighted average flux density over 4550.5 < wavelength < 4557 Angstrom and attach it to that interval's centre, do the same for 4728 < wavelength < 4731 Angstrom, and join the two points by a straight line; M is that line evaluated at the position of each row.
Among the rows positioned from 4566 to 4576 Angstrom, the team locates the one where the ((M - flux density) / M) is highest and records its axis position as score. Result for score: 4573.06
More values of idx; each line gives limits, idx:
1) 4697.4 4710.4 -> 4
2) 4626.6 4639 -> 3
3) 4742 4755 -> 2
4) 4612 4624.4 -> 4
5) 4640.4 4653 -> 3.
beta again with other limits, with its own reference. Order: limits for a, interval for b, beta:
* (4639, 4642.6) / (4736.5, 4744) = 0.0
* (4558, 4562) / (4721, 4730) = -0.1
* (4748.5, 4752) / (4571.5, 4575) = 0.2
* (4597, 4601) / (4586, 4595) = -0.4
